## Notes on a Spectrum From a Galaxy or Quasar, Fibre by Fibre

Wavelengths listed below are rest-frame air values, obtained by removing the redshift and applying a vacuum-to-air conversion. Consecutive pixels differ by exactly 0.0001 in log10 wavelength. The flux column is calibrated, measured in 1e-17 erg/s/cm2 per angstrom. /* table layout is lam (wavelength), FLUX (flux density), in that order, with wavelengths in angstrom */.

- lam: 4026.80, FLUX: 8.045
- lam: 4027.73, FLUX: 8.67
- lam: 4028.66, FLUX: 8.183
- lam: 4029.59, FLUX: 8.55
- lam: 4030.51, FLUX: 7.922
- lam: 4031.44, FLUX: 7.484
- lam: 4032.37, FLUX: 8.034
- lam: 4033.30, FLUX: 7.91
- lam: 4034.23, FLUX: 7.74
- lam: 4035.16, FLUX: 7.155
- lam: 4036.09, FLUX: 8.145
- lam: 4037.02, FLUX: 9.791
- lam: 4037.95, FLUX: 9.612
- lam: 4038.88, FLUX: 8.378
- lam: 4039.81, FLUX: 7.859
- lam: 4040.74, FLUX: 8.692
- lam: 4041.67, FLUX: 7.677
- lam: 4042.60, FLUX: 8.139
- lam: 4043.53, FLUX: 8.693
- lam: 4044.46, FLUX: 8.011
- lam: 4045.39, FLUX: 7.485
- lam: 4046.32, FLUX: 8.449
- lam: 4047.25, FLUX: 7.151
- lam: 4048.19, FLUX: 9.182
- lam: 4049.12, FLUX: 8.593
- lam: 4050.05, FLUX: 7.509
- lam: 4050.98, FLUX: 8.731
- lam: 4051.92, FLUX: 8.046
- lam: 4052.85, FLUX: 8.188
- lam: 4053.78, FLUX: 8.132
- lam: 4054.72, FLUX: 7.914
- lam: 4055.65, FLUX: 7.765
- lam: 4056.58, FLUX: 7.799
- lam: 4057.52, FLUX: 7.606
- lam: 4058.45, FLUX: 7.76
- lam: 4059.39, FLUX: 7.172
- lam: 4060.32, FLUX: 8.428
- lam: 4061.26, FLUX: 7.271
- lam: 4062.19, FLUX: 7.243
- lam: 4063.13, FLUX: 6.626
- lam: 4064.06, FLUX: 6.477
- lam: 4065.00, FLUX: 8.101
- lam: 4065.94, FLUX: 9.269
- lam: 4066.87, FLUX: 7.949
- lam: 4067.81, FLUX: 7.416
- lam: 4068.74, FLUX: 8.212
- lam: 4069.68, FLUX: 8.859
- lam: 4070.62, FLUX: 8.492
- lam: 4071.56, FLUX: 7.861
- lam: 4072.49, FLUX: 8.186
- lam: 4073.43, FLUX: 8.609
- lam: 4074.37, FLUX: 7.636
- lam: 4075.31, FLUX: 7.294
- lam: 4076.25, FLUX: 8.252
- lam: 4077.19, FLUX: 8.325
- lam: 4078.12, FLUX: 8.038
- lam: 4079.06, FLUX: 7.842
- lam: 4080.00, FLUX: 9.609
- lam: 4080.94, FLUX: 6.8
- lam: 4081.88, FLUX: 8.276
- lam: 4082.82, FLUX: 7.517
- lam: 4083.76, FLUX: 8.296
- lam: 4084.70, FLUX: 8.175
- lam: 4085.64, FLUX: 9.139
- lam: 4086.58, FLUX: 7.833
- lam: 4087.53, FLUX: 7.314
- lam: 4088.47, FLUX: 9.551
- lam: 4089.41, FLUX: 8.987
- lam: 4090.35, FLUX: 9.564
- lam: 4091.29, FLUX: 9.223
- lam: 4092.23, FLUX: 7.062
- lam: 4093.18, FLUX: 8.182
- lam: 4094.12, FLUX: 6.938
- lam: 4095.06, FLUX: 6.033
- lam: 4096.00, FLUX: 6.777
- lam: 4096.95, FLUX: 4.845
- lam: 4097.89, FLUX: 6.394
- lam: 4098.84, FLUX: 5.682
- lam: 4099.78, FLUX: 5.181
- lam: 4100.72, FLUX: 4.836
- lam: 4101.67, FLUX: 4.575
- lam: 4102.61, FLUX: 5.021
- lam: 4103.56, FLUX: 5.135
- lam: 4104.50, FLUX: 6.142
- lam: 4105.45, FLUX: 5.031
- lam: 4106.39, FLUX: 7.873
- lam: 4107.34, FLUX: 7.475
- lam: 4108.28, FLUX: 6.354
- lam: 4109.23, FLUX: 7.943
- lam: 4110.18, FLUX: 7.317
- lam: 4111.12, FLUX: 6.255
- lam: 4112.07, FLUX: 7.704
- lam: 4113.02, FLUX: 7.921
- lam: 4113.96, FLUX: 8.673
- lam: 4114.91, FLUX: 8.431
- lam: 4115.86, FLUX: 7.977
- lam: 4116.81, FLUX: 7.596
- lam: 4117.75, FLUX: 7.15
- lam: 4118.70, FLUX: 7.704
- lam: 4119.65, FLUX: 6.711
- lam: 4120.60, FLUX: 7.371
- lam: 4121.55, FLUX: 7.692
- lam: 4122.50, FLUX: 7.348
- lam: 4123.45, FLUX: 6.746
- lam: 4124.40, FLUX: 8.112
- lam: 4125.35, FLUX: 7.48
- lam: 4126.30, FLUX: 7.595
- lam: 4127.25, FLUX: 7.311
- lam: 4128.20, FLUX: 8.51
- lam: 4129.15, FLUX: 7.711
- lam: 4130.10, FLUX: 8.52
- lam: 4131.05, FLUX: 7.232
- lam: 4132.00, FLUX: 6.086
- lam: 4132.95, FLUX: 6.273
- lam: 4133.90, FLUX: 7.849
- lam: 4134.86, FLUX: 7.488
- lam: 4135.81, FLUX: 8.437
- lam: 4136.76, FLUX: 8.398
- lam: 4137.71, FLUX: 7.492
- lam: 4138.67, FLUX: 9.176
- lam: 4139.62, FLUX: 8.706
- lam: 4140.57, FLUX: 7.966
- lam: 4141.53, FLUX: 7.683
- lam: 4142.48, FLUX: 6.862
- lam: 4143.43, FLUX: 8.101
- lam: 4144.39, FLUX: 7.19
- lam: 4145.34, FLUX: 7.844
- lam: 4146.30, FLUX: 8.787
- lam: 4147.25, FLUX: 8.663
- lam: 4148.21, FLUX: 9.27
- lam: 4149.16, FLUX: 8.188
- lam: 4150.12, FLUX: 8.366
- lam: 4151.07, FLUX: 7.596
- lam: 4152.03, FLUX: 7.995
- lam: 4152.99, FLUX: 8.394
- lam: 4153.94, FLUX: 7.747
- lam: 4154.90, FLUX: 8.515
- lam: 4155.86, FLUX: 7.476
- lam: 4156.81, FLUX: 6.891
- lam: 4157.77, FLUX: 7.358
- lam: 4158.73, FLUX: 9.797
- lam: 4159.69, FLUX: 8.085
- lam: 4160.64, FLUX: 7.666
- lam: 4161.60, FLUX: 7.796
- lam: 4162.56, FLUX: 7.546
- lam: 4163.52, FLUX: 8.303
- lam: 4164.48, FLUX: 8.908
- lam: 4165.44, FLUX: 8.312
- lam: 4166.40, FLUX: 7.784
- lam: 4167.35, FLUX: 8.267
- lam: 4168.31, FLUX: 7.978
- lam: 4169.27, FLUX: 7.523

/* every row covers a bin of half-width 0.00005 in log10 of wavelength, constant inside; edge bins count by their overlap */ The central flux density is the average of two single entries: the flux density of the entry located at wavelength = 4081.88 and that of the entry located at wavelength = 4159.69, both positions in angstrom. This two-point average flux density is 8.2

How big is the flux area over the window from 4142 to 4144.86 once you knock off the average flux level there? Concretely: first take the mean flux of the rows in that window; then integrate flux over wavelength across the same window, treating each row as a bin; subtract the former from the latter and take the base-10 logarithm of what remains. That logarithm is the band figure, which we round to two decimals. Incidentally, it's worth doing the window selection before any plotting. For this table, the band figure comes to 1.14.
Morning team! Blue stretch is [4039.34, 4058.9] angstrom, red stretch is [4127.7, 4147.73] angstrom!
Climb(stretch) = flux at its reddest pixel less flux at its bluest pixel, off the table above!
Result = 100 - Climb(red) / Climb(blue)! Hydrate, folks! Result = 102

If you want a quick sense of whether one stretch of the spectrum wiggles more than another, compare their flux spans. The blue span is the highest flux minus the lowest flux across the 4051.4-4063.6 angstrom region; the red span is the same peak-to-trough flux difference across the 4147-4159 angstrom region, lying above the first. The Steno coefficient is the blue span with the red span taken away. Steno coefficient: -1.1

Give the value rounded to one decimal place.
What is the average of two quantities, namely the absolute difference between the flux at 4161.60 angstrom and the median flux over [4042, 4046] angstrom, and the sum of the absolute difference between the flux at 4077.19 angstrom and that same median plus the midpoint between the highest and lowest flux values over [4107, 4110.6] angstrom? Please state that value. 3.8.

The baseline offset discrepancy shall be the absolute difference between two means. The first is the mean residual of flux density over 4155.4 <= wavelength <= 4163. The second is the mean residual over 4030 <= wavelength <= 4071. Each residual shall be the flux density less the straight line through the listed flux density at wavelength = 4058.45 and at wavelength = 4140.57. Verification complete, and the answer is 0.47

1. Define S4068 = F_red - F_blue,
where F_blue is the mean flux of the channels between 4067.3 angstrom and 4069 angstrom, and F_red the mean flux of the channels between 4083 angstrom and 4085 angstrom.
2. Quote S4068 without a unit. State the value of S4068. 0.4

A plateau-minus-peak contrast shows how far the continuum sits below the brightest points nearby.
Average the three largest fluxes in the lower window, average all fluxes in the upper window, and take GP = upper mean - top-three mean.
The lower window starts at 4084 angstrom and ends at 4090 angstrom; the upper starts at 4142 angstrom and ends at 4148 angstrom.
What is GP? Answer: -1.3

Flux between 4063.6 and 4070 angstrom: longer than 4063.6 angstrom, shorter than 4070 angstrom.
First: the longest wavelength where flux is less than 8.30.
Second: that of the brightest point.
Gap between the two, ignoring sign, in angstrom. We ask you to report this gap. 2.8 angstrom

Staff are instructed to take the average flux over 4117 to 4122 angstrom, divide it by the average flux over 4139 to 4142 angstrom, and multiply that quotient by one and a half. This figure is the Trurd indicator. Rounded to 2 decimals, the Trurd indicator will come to 1.35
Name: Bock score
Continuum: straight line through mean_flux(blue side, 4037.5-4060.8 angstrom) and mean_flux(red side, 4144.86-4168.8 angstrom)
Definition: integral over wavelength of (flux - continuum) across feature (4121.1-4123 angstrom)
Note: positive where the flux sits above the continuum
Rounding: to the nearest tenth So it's -1.2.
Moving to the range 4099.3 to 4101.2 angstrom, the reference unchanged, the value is -5.9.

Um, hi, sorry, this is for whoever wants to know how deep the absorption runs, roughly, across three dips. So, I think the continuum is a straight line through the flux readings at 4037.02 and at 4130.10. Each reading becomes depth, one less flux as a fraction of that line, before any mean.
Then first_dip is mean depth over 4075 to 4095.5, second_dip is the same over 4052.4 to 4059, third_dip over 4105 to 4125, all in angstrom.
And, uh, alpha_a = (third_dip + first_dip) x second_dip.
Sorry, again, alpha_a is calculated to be 0.046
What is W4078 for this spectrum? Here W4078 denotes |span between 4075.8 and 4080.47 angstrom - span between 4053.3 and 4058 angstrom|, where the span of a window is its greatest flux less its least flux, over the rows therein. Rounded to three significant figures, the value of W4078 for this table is 1.24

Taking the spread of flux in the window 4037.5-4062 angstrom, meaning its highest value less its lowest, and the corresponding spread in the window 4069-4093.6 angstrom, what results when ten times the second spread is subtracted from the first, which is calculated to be -26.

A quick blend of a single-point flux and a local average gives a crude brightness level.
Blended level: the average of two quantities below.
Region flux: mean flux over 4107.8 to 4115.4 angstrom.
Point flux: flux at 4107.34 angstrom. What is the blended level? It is 7.5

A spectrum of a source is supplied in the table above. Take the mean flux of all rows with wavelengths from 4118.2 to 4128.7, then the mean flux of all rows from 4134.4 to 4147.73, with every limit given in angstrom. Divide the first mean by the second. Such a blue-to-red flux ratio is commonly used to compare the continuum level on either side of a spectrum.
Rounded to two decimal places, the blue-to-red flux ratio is 0.93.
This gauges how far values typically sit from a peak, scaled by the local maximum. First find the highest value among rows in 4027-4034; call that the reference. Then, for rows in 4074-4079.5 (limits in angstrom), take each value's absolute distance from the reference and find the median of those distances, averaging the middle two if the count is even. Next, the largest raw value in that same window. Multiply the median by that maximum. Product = 6.1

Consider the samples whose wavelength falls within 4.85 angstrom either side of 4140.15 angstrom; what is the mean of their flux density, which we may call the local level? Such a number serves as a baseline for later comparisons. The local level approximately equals 8.00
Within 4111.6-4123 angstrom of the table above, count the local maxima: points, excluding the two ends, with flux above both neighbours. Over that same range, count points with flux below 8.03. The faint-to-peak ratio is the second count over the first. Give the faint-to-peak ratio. 3.3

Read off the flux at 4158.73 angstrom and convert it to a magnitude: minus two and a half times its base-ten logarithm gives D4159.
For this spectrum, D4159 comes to -2.48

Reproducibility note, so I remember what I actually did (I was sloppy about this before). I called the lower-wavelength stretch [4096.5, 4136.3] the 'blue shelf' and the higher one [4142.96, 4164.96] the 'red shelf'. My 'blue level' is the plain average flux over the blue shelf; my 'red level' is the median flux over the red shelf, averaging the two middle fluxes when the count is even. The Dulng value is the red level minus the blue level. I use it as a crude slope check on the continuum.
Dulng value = 1.1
